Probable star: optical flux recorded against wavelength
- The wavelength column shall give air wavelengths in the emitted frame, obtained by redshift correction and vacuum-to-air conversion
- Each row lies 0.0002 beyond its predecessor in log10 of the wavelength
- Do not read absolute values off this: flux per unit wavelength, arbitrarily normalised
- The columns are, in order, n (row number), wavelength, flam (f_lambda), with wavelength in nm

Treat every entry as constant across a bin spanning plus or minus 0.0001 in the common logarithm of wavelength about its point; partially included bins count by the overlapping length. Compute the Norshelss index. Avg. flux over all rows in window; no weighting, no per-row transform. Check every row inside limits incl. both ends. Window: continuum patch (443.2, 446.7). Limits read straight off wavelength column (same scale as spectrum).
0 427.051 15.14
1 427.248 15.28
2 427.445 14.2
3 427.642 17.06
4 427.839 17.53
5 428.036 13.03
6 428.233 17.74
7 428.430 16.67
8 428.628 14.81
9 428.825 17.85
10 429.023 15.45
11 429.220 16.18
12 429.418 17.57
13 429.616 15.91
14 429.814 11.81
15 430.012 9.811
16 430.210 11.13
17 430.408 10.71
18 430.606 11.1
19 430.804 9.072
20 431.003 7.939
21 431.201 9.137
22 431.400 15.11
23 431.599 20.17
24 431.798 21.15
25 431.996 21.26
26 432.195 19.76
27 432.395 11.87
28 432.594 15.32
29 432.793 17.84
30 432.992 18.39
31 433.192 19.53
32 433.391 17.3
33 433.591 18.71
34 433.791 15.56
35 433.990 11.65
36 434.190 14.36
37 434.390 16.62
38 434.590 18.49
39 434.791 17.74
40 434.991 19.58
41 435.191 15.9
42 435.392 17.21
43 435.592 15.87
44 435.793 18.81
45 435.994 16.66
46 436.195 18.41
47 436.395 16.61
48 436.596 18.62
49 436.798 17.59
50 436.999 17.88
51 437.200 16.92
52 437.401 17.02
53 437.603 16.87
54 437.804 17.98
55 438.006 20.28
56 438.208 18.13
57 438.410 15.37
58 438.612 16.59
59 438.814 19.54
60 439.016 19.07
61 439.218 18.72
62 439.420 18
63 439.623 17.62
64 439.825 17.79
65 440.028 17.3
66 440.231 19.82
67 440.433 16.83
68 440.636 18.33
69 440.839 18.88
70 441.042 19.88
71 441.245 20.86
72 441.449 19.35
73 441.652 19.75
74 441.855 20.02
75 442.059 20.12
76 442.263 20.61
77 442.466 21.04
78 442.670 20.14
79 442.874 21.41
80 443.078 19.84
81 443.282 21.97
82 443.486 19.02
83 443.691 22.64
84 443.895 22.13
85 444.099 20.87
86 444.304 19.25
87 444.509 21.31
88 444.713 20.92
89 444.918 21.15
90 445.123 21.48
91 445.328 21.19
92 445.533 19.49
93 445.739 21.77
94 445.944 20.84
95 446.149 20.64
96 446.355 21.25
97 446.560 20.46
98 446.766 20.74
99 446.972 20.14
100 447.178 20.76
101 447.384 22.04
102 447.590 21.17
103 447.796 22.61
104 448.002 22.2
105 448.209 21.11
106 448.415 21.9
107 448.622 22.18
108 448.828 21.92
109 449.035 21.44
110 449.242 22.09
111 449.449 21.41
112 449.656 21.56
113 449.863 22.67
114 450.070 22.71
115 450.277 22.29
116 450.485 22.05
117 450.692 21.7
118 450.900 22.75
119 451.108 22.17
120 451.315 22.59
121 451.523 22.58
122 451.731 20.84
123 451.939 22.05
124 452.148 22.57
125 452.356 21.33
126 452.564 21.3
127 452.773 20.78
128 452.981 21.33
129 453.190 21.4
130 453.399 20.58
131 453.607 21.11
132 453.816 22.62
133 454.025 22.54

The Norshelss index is 21.0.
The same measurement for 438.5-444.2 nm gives 19.6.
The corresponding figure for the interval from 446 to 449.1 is 21.4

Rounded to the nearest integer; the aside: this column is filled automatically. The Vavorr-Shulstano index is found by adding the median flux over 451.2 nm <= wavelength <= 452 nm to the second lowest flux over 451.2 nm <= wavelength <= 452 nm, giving 44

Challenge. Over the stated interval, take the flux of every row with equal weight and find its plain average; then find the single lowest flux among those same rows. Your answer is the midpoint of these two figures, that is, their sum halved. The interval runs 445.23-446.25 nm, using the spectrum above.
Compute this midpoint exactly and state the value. 20.1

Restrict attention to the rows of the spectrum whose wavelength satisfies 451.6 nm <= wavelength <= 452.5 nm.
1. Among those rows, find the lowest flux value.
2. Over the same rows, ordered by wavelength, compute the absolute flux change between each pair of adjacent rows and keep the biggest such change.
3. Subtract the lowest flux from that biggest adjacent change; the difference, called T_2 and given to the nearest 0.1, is -19.6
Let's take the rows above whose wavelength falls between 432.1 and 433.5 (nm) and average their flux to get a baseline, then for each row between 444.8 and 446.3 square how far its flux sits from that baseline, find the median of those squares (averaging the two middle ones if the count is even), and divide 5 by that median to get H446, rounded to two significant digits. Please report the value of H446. 0.31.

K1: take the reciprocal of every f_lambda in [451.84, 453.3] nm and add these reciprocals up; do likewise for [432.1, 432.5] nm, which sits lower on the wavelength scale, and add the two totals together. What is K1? 0.460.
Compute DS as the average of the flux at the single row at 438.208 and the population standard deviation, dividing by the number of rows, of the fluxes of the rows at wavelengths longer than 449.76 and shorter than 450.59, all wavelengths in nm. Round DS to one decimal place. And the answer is 9.2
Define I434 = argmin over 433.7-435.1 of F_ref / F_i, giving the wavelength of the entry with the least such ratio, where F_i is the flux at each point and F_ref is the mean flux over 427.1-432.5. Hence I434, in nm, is 434.991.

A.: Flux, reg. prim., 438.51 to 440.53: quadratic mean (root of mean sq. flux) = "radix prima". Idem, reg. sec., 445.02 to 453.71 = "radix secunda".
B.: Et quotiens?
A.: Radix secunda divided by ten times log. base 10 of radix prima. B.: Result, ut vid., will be 1.71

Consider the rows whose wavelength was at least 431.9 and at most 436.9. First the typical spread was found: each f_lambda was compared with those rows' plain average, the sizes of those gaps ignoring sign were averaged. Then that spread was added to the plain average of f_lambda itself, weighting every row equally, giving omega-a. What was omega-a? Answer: 18.9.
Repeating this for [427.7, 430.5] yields 17.2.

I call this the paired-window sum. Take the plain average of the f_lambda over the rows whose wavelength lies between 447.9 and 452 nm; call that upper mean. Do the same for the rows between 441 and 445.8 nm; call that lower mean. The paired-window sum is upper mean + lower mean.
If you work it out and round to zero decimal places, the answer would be 43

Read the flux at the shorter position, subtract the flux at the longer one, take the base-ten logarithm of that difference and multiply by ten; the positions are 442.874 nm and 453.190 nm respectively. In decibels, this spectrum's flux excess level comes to -20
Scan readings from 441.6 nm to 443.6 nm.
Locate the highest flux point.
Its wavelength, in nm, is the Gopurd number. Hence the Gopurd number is 443.282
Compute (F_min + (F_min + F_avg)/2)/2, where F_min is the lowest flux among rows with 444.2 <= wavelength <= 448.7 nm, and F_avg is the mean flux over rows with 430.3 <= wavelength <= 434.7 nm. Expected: 18.3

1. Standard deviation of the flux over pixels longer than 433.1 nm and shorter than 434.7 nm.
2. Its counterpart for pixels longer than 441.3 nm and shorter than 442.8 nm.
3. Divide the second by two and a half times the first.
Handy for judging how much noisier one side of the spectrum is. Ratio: 0.084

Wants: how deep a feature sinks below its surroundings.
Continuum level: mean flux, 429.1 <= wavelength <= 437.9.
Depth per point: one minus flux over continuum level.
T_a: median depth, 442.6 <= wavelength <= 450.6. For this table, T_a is -0.3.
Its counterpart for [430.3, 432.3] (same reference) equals 0.2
